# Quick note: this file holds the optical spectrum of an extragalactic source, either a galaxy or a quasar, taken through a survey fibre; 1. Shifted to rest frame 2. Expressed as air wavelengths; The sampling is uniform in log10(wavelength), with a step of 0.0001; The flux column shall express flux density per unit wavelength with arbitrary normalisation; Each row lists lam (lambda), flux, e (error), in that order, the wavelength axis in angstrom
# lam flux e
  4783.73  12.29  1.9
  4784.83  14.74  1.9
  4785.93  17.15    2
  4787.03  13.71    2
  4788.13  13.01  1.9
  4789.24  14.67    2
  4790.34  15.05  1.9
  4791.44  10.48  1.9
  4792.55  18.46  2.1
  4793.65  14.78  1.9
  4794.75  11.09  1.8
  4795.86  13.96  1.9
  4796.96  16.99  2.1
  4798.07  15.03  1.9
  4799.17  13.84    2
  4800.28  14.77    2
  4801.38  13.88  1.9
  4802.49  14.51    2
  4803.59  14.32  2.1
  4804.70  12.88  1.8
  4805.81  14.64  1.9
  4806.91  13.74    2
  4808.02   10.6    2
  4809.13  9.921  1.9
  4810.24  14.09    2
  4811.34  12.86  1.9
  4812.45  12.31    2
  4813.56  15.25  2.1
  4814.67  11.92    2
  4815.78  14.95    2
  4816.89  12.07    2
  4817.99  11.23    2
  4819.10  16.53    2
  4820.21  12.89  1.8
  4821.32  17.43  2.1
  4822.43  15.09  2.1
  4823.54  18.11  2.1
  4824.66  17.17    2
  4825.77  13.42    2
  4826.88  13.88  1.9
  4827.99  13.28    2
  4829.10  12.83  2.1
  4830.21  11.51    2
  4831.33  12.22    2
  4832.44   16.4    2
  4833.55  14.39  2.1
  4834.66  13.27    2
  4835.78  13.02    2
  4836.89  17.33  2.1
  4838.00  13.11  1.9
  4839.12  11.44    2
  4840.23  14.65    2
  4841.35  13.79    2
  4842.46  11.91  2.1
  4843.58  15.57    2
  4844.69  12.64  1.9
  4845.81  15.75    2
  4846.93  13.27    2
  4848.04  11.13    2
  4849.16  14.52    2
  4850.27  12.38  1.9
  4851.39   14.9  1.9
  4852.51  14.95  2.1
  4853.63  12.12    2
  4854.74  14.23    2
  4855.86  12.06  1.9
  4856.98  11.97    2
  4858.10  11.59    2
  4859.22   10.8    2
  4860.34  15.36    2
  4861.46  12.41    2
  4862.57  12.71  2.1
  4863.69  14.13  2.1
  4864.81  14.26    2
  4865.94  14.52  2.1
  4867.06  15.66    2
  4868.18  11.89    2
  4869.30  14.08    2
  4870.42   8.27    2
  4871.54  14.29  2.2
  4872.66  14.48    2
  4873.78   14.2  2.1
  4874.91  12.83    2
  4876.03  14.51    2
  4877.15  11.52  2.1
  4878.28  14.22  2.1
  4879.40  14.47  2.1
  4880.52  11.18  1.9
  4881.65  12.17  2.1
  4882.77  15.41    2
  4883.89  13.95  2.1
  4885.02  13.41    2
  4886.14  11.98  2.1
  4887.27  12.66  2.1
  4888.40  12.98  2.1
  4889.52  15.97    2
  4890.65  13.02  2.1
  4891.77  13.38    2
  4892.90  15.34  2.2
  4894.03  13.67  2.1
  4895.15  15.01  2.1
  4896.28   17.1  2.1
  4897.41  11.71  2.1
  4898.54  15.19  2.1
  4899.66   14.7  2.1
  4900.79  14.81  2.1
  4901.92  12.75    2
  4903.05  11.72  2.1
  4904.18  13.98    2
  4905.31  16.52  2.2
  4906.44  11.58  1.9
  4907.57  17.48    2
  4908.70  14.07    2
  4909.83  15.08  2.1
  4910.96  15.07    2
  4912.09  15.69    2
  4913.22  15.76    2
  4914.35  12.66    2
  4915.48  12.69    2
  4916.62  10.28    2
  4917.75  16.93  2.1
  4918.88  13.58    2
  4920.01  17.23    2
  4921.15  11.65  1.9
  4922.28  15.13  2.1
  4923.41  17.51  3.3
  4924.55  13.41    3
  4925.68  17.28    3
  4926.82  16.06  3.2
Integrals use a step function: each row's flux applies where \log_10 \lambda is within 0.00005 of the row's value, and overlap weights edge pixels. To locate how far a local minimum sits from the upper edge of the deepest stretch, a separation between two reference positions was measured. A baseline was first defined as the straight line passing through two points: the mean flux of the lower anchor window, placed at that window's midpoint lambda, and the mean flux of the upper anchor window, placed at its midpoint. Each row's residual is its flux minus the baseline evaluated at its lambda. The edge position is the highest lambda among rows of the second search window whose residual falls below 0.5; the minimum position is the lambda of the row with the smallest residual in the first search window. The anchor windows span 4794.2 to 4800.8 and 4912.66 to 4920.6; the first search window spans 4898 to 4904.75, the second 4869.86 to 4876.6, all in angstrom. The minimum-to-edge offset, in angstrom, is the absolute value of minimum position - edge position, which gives 27.0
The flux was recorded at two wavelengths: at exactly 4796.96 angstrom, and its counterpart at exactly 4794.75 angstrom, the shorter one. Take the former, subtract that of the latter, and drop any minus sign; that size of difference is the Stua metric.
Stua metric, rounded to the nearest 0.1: 5.9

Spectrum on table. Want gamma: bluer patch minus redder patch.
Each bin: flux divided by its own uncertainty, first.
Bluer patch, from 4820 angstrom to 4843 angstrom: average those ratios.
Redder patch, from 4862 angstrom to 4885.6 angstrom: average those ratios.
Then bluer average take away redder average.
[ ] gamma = 0.46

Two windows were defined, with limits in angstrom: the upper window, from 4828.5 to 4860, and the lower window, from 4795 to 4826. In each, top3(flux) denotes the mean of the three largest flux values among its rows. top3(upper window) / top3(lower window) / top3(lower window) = 0.0534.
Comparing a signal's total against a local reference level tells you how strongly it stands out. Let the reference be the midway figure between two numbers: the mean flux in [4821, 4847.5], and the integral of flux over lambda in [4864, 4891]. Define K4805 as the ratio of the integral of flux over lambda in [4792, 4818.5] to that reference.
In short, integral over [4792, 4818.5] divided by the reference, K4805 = 1.93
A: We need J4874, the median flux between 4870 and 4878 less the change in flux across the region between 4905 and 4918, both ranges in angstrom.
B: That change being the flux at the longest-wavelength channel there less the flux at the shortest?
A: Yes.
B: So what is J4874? 13.8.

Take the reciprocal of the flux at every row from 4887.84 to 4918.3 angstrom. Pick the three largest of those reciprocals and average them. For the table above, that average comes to 0.090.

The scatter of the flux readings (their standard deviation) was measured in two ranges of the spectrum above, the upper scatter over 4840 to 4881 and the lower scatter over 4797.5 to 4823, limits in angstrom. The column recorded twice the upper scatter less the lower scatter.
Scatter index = 1.50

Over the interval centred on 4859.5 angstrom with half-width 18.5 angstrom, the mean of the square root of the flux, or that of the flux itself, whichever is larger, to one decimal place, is 13.3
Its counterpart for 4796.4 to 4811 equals 13.8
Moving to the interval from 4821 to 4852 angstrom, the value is 14.1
